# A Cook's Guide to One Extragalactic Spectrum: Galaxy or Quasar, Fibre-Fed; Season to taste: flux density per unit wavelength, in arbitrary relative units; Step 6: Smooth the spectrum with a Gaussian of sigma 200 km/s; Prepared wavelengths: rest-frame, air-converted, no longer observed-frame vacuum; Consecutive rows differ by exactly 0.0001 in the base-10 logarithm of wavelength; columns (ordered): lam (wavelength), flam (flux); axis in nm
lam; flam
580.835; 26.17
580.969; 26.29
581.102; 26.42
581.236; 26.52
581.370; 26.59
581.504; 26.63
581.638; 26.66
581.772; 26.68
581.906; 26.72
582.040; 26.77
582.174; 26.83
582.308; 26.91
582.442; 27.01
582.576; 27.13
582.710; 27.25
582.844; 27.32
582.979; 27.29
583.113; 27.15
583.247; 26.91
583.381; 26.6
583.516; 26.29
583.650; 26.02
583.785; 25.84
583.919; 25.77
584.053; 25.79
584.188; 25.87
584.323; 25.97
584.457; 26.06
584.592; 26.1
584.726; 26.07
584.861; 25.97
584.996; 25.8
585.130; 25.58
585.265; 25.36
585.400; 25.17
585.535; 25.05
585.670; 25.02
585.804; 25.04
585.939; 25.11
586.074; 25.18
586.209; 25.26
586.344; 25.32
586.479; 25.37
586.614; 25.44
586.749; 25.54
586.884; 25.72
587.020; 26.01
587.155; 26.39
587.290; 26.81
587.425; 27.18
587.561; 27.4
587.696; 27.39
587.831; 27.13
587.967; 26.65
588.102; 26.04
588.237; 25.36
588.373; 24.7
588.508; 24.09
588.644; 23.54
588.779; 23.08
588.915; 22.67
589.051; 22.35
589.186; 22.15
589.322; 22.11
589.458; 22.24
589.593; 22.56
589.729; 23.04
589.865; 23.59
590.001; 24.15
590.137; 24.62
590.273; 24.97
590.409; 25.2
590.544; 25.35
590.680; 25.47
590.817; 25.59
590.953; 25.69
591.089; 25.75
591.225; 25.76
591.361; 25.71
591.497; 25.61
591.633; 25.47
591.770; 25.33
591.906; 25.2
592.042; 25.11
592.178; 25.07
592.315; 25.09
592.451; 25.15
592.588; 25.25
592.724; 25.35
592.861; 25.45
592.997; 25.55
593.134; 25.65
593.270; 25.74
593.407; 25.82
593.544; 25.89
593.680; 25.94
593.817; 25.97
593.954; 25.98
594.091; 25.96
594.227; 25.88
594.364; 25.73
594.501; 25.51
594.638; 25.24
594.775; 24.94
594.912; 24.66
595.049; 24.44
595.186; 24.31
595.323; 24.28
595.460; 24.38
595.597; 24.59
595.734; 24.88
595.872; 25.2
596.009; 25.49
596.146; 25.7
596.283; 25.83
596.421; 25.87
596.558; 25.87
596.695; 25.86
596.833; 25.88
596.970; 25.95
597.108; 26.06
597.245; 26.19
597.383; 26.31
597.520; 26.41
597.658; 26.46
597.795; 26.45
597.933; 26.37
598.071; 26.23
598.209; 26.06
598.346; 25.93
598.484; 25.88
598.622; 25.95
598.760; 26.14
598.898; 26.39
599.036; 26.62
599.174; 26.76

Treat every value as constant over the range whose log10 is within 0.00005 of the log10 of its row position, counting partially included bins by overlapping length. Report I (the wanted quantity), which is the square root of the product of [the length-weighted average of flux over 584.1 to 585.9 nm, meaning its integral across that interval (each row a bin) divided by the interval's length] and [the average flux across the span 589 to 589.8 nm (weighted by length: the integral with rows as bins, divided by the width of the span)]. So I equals 24.0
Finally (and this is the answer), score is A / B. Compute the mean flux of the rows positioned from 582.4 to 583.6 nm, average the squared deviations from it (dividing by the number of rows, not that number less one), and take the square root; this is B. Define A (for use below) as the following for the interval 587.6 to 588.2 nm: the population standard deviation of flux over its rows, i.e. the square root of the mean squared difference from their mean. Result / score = 1.6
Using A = 0.51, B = 0.33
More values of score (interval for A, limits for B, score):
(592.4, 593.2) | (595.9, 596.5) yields 1.2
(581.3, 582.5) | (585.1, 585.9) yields 0.6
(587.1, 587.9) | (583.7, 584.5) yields 3.5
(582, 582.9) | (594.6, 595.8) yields 0.6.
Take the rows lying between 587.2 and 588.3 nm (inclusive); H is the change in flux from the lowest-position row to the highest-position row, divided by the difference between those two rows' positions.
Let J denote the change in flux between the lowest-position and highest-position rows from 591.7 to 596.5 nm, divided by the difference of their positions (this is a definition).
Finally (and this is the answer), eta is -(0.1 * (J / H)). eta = 0.01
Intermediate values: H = -1.5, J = 0.12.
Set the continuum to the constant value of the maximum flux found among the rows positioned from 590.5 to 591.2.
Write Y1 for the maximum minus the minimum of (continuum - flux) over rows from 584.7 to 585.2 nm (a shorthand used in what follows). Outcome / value 0.5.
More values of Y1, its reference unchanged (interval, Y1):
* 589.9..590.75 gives 1.3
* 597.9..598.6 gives 0.5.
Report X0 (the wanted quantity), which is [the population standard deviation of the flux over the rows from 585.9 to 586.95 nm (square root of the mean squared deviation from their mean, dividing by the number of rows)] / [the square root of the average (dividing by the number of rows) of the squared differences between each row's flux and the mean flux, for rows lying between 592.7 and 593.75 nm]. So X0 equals 0.93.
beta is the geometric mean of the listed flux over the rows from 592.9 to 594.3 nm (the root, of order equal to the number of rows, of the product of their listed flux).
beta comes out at 25.8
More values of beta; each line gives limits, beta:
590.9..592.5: 25.4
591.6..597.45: 25.4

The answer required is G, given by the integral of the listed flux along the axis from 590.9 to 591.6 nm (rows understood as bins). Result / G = 18.0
